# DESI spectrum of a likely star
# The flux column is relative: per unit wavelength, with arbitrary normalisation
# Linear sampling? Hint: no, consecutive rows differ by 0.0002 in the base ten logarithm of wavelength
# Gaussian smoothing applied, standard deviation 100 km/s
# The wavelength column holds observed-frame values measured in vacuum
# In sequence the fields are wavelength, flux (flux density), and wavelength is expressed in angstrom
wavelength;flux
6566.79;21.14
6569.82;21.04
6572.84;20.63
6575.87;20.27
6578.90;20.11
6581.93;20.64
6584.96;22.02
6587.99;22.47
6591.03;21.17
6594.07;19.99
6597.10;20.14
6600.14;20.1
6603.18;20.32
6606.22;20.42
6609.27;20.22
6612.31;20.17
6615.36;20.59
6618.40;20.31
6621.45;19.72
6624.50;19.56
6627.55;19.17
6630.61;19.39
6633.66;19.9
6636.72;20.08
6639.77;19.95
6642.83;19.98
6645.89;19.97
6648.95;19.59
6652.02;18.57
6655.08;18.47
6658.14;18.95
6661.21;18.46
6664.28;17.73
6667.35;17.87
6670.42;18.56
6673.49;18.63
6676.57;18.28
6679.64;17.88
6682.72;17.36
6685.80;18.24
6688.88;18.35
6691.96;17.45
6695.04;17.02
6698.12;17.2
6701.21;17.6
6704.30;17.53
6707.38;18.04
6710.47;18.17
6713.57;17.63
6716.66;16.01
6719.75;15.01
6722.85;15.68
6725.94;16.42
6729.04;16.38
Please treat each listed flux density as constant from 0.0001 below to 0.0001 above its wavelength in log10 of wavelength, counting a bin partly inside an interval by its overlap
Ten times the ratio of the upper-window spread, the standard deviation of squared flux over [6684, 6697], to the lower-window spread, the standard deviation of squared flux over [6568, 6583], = 15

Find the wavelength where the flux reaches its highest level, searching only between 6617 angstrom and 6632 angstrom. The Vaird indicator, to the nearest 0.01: 6618.40 angstrom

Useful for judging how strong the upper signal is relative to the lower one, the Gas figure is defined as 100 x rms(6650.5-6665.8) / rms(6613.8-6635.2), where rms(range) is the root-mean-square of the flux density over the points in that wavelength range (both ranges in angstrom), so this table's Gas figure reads 93.1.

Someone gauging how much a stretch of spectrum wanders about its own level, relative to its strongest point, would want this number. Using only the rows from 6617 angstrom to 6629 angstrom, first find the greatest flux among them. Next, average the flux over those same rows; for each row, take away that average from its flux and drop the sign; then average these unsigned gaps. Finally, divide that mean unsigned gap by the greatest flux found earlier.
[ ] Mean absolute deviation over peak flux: 0.016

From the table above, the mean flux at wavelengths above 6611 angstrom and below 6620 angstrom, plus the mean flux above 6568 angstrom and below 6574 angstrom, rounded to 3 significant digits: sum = 41.2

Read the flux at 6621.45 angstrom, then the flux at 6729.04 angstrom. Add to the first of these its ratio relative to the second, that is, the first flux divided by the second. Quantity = 20.9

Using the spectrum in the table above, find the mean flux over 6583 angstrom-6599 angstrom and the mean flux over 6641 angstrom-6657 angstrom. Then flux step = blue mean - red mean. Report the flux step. 1.8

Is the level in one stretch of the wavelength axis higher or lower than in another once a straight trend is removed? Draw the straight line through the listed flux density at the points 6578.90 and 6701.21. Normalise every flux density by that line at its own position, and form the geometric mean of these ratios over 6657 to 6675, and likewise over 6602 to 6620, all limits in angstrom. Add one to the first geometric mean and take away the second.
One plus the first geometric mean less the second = 0.96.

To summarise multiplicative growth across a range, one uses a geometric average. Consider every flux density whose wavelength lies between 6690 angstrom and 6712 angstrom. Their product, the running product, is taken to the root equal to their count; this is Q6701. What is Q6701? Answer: 17.6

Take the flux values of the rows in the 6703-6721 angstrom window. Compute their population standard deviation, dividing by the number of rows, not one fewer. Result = 1.2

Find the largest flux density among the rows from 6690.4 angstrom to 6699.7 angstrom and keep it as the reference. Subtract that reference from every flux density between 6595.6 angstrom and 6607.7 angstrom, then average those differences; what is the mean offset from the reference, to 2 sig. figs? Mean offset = 2.8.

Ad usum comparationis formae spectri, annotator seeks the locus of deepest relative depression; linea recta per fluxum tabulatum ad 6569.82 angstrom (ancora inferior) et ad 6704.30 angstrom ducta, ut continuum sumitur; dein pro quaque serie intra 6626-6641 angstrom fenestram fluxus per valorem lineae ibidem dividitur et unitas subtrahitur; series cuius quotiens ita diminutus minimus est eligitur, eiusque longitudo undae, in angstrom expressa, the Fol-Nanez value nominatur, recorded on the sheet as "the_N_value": 6627.55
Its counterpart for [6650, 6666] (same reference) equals 6664.28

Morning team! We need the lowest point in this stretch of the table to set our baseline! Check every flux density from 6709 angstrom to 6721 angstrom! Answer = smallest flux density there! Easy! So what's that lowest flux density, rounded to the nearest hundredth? 15.01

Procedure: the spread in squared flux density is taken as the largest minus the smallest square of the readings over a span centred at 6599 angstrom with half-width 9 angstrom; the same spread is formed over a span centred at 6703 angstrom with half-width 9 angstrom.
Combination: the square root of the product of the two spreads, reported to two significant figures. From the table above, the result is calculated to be 44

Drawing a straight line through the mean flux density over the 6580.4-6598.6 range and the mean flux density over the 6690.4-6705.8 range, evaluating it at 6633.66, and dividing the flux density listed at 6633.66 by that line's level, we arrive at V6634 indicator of 1.02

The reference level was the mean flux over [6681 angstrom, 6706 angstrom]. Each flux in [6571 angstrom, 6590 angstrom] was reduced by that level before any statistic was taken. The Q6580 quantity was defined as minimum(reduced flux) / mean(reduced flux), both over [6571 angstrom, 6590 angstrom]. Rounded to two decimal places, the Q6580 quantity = 0.73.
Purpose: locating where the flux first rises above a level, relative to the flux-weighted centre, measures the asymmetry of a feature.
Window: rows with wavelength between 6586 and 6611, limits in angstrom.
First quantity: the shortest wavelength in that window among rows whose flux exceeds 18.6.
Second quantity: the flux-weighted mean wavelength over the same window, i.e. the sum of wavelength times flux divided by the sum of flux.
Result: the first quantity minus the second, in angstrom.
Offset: -10.5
